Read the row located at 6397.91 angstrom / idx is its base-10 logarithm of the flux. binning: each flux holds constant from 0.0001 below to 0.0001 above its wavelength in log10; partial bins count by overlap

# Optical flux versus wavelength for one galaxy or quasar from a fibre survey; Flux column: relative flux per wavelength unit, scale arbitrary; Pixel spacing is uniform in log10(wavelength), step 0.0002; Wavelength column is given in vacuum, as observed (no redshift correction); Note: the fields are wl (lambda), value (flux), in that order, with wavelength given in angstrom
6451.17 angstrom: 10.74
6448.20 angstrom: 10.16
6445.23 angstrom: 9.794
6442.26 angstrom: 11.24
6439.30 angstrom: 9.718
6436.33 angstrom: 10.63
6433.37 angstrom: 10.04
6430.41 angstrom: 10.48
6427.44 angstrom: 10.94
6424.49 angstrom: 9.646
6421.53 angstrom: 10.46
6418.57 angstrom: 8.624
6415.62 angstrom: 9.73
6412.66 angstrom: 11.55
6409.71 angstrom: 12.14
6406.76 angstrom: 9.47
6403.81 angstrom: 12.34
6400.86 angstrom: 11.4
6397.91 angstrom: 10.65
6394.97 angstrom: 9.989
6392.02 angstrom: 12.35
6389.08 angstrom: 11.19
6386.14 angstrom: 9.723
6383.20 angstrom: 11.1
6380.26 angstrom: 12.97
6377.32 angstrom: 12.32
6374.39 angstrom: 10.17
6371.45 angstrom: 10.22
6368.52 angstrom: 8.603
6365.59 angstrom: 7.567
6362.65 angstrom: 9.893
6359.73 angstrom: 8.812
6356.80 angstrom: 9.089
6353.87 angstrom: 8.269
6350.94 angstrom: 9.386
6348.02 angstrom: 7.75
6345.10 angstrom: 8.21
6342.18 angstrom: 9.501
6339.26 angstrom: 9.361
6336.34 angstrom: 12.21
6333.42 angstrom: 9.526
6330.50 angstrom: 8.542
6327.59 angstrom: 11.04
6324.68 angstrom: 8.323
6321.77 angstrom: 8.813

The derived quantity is 1.03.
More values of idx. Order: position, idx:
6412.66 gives 1.06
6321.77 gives 0.95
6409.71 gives 1.08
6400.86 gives 1.06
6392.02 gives 1.09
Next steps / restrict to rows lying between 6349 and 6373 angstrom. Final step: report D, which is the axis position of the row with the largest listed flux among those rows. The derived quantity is 6371.45 angstrom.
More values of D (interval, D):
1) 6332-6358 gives 6336.34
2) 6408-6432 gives 6409.71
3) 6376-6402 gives 6380.26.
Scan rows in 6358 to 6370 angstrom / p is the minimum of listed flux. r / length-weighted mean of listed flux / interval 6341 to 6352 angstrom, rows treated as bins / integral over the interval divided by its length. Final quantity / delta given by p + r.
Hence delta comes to 16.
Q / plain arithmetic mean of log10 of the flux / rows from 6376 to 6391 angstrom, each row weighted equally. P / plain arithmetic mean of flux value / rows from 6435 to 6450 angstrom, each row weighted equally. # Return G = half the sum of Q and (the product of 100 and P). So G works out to 516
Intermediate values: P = 10.3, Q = 1.057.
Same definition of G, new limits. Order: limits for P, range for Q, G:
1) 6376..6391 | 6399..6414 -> 574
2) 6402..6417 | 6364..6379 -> 553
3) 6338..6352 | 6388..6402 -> 443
